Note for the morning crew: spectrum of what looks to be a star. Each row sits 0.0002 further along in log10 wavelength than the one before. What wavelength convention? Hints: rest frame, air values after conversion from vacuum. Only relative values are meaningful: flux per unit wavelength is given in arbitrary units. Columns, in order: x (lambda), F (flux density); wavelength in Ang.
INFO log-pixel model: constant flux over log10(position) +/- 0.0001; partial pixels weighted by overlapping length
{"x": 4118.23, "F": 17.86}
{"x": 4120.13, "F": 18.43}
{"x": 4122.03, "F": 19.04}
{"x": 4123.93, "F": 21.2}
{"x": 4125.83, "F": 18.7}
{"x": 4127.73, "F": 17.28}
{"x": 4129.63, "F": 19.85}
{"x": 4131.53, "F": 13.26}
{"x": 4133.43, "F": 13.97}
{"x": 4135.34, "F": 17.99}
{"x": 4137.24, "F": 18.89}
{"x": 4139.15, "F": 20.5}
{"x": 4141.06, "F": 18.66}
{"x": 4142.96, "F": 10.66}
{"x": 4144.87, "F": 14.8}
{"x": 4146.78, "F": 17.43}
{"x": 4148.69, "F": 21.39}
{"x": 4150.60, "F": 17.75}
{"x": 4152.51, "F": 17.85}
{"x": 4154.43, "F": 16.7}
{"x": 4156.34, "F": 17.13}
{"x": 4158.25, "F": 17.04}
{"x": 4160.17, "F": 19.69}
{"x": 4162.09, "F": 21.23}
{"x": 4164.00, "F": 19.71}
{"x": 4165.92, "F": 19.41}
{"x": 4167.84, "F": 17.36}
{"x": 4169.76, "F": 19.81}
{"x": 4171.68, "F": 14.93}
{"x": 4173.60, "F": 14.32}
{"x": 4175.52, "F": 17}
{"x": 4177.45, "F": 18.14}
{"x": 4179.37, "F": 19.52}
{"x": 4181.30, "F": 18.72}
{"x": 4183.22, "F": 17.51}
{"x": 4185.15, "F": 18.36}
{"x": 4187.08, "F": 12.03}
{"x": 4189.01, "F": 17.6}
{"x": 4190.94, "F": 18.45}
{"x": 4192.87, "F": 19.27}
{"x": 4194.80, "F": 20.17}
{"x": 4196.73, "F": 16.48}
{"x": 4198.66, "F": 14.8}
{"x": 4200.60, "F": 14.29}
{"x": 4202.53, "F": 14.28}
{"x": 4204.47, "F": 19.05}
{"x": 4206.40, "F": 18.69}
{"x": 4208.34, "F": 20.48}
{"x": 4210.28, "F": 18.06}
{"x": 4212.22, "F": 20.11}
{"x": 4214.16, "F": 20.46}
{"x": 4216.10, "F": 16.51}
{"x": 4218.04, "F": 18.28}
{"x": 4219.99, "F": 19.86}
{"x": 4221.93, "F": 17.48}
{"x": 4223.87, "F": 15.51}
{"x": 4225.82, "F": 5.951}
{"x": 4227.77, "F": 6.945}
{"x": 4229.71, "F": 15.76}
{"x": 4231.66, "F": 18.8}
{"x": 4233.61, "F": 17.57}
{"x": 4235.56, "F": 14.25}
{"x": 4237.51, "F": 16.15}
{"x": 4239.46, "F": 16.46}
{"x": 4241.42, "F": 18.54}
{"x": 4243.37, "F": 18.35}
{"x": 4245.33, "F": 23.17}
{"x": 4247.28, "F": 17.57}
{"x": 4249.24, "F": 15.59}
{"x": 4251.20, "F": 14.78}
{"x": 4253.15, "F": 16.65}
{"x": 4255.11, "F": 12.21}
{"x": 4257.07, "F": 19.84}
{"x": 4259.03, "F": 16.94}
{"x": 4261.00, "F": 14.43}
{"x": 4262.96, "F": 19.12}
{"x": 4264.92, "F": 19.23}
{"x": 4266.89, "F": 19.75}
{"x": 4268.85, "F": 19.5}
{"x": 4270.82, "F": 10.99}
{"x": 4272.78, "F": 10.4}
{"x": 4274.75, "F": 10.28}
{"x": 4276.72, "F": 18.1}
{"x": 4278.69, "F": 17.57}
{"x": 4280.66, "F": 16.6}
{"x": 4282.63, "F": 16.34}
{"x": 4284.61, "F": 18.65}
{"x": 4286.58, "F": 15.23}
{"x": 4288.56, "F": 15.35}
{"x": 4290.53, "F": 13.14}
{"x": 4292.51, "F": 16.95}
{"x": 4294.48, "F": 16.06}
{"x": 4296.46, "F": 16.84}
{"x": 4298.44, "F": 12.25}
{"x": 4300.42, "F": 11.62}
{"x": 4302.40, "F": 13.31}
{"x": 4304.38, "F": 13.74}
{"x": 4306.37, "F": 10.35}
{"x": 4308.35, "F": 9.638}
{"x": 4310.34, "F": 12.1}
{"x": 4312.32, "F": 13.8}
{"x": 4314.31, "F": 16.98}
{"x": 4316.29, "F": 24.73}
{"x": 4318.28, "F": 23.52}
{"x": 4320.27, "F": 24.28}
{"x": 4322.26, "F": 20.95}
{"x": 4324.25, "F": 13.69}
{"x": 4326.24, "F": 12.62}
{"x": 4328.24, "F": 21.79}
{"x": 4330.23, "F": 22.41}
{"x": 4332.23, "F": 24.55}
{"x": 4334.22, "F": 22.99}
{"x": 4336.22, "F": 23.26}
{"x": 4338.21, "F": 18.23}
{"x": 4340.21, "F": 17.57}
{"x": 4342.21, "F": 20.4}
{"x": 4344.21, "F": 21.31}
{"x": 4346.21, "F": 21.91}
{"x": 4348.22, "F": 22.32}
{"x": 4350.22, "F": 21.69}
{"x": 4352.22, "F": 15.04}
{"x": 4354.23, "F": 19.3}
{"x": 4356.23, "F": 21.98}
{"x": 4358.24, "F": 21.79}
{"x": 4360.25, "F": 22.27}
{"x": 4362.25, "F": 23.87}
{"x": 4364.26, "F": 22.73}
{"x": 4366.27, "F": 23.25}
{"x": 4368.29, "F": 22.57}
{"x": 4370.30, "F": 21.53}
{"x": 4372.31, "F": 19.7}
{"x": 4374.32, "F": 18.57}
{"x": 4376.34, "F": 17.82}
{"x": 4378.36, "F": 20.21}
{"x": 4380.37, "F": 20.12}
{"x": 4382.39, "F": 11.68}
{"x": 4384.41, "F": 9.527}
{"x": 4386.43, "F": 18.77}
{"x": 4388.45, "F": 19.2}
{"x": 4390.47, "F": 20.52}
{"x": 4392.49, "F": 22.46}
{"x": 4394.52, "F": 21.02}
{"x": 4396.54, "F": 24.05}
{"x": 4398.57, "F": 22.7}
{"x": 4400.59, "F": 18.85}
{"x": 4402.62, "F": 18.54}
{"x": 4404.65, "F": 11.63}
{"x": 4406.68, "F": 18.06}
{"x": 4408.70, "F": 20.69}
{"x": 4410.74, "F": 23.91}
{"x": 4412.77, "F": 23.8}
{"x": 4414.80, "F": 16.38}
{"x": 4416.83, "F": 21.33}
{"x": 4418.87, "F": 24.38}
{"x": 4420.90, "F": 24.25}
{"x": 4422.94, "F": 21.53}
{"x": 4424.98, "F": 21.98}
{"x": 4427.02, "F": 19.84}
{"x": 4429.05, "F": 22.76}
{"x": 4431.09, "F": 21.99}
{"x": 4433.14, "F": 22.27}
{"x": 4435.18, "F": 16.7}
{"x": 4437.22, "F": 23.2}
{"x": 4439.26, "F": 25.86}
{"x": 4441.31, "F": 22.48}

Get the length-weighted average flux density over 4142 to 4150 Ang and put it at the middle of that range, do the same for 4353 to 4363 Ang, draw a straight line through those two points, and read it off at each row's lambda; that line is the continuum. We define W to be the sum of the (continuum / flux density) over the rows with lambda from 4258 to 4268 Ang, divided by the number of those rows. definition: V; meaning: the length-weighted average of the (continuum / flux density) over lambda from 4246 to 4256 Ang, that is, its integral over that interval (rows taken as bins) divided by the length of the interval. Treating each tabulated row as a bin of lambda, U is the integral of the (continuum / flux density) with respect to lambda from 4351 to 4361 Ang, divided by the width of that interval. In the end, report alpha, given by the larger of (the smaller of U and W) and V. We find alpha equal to 1.2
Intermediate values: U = 1.10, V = 1.2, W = 1.087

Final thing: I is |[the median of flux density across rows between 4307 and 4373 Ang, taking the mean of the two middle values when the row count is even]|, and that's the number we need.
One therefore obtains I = 21.8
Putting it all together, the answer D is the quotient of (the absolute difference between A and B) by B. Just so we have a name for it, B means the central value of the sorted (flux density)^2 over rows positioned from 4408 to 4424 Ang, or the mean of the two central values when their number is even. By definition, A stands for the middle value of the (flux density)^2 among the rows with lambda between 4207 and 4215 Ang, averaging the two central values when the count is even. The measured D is 0.20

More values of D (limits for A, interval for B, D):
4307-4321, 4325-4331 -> 0.39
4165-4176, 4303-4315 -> 0.76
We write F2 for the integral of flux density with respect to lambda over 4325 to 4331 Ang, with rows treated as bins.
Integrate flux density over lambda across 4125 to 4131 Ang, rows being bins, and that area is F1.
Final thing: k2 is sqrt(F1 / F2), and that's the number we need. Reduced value 0.99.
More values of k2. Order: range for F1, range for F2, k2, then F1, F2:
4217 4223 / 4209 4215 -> 0.97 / 111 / 117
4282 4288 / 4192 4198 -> 0.95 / 100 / 111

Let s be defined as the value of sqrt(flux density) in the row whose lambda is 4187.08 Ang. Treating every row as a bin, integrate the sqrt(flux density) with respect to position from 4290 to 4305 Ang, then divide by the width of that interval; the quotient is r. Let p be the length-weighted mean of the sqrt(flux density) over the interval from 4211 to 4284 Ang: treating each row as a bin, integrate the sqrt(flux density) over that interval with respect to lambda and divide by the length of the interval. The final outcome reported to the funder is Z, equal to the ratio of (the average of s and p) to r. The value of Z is 0.99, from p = 4.02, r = 3.77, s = 3.47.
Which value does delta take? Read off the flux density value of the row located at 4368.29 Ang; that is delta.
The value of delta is 22.57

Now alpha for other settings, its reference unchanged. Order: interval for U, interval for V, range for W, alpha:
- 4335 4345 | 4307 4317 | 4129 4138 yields 1.5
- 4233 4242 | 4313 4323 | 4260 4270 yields 1.1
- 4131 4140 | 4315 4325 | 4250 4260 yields 1.0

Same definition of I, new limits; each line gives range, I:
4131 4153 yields 17.8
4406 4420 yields 21.3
